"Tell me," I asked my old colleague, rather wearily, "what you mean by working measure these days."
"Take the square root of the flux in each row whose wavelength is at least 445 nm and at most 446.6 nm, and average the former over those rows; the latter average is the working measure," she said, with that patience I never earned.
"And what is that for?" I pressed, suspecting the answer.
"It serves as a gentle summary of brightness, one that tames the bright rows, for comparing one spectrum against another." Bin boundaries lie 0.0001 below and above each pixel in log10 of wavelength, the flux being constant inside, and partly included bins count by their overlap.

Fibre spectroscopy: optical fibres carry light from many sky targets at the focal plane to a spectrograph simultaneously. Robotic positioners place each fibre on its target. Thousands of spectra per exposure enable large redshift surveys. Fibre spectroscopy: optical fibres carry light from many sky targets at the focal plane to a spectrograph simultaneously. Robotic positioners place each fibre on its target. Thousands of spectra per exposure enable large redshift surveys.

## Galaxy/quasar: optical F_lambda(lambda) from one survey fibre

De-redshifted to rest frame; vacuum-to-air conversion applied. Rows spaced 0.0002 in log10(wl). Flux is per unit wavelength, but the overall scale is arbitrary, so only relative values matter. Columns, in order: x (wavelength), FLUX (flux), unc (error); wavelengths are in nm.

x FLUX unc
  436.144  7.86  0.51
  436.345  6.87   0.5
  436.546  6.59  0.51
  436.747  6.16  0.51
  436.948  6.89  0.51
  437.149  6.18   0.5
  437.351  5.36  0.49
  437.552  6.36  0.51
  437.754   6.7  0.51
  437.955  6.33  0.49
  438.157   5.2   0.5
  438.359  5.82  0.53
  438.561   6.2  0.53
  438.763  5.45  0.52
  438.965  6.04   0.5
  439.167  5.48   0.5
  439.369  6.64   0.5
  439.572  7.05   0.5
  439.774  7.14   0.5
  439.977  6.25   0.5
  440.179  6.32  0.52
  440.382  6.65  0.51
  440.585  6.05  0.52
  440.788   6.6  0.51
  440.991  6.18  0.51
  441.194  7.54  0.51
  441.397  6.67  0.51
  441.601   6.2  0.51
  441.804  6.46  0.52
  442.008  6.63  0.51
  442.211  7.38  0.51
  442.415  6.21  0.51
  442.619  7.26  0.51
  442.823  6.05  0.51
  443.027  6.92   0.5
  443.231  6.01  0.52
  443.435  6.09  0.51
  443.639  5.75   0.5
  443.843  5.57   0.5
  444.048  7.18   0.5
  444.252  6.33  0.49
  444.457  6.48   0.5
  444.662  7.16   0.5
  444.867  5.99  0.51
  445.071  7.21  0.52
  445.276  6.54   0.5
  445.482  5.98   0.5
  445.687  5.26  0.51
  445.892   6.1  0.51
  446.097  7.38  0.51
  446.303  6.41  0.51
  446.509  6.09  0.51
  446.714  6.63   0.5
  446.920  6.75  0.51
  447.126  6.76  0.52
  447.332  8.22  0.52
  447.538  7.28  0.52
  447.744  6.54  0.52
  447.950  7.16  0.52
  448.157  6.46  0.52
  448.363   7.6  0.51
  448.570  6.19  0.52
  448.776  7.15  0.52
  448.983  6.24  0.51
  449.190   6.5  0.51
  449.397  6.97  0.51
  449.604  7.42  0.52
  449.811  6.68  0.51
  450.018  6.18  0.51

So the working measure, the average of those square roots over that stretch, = 2.52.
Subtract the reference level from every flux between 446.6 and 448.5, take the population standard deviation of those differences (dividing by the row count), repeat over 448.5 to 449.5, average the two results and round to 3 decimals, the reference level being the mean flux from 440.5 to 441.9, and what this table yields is 0.467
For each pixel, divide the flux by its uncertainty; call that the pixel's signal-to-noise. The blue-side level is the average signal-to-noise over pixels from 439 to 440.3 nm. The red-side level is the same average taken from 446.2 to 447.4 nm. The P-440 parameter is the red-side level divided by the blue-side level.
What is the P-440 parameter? 1.03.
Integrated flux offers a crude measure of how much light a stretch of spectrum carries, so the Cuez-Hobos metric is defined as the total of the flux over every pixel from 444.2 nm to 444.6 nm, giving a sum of 12.8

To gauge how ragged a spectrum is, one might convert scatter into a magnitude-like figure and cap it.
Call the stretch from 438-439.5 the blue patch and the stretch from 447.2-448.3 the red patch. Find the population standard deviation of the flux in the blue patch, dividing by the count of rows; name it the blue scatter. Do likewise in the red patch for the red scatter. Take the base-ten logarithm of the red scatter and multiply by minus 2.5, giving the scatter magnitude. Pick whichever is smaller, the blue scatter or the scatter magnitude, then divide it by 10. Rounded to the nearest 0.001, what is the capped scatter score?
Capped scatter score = 0.046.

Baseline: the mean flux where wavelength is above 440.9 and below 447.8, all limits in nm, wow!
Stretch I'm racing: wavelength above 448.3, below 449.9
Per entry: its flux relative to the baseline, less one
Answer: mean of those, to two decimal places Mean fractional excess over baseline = 0.04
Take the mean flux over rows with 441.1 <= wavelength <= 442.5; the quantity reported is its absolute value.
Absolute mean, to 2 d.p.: 6.73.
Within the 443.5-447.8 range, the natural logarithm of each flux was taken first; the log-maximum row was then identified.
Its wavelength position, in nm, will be 447.332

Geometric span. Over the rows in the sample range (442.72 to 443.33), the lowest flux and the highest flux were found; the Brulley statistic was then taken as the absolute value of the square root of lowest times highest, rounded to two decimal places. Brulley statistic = 6.45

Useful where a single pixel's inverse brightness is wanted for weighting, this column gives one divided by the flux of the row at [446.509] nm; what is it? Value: 0.164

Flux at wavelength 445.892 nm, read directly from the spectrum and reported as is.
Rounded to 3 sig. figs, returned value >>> 6.10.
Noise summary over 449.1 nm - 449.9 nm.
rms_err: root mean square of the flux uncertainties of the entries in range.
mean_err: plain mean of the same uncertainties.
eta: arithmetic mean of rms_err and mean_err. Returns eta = 0.513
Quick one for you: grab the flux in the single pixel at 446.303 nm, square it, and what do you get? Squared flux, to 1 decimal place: 41.1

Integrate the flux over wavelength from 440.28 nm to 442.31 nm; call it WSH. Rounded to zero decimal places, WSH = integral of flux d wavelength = 13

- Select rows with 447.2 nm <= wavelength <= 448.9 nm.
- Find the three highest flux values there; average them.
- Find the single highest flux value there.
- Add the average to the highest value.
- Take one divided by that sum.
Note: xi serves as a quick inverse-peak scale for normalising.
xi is 0.063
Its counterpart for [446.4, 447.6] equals 0.064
